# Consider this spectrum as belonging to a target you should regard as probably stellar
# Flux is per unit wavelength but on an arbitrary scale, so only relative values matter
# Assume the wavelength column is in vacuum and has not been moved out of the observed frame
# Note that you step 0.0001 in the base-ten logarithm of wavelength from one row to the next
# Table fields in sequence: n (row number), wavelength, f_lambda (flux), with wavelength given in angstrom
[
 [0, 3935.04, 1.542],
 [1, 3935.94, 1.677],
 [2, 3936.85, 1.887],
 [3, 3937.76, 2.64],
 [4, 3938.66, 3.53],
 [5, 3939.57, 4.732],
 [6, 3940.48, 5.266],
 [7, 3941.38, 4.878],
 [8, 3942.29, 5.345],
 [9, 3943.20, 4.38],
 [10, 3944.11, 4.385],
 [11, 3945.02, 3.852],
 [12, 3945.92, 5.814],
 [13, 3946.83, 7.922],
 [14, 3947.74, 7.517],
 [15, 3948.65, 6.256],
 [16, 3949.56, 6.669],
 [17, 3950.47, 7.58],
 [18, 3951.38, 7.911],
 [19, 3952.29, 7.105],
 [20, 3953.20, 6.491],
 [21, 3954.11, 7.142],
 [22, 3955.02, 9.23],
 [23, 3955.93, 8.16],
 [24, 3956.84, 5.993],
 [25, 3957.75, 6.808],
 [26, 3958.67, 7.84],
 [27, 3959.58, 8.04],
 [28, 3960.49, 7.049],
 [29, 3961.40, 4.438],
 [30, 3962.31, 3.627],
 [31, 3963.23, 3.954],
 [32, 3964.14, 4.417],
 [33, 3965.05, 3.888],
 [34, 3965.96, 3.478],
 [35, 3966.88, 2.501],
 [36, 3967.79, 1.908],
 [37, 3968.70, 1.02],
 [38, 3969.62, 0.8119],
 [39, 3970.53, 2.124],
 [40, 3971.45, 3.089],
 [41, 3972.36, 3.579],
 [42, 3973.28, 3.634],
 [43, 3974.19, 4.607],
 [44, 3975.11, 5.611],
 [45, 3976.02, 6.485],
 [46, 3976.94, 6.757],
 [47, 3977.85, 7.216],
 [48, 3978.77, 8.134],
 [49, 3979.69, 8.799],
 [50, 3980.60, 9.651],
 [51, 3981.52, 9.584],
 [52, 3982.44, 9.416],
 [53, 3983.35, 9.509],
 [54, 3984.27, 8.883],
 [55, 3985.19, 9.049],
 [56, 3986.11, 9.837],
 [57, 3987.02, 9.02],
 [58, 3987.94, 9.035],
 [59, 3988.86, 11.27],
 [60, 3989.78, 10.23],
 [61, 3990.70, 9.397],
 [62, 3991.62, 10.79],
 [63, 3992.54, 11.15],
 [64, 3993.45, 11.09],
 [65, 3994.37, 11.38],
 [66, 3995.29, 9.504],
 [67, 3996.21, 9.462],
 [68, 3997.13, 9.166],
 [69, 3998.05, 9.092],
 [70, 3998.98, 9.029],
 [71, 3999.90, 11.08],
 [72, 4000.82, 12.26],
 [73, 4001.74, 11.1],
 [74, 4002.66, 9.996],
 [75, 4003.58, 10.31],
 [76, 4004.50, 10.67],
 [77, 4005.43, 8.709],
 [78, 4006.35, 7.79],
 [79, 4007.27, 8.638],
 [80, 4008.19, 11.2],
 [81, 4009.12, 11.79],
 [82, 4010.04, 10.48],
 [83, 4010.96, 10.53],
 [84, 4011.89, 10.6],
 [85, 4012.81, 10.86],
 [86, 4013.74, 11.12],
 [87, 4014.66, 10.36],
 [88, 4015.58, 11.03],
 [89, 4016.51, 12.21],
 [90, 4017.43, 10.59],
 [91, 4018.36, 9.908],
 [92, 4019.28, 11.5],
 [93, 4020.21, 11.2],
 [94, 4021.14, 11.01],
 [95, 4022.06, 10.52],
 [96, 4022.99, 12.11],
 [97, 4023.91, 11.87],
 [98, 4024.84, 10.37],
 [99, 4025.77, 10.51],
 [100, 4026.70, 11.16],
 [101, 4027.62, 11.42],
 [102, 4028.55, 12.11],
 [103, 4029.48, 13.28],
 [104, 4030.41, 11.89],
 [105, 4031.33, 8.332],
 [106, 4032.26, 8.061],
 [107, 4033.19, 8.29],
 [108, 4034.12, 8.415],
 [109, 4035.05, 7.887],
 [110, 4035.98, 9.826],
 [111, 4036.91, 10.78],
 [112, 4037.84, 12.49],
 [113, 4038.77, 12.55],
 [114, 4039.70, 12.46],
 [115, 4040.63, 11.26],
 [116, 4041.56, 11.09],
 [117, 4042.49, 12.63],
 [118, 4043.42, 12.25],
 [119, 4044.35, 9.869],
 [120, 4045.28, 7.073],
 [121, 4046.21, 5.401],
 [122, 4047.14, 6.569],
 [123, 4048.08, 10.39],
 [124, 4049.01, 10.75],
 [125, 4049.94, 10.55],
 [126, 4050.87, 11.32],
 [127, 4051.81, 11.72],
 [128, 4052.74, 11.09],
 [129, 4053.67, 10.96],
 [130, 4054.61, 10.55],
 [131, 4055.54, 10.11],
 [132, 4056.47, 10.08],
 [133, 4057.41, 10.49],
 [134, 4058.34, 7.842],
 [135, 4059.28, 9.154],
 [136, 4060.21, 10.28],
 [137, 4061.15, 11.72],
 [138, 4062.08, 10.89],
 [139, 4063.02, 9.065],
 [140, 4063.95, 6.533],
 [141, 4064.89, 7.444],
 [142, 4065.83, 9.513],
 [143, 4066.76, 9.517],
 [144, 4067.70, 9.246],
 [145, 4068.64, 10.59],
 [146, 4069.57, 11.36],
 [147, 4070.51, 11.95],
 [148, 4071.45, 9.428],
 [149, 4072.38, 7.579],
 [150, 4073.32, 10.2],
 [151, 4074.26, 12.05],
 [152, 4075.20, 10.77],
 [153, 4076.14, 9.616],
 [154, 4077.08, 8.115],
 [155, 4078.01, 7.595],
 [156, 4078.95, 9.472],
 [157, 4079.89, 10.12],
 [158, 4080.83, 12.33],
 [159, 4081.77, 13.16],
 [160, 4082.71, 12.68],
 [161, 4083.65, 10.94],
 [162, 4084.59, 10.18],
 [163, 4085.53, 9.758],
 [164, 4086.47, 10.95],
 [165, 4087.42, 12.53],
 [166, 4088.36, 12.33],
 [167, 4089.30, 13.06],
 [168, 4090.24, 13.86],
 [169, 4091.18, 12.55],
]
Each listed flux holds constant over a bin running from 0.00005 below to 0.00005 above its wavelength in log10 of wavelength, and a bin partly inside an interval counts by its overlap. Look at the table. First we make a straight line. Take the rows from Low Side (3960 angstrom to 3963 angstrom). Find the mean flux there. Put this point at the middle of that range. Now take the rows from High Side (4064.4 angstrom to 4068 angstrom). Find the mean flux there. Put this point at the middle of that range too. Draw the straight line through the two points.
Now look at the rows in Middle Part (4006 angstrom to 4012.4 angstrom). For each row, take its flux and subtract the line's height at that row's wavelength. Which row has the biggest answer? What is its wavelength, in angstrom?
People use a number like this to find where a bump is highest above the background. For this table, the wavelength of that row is 4009.12 angstrom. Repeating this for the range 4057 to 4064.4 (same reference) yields 4061.15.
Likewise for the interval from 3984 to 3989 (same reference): 3988.86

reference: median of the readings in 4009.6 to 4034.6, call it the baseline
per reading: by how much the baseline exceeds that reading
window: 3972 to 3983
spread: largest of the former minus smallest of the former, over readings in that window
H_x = 6.1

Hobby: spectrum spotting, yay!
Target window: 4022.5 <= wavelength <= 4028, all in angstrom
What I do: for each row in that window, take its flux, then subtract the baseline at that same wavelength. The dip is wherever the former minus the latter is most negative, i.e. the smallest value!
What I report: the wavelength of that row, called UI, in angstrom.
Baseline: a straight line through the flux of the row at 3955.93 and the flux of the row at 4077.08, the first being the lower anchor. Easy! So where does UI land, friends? 4024.84 angstrom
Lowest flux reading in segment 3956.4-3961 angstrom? 5.993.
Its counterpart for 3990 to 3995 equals 9.397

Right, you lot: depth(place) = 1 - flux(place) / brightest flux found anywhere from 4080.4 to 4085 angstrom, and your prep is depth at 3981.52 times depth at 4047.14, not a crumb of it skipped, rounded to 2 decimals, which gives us 0.14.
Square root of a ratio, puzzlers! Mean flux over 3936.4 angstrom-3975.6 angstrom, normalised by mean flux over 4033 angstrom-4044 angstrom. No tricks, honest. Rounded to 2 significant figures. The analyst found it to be 0.68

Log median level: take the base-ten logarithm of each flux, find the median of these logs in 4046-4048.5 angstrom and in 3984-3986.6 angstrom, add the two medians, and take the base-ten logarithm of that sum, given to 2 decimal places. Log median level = 0.25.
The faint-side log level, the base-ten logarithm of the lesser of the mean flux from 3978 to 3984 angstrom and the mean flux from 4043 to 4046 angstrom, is 0.96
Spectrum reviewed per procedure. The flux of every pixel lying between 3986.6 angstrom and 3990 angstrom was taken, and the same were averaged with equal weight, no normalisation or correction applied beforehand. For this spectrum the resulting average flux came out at 9.9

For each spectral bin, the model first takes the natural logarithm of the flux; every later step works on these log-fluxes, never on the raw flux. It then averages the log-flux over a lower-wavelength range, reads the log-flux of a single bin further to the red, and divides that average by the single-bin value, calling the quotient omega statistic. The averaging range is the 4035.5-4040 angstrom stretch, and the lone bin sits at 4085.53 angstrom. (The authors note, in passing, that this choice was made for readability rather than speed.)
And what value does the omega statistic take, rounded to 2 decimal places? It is 1.07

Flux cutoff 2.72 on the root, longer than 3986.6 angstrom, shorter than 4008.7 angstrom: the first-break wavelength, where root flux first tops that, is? 3987.02 angstrom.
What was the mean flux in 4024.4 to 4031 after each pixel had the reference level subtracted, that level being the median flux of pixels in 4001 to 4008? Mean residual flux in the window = 1.5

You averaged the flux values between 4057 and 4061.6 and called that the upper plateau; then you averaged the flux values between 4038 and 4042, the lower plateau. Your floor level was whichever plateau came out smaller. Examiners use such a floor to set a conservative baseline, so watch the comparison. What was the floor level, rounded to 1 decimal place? 9.9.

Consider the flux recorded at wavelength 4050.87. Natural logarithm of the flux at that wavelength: 2.43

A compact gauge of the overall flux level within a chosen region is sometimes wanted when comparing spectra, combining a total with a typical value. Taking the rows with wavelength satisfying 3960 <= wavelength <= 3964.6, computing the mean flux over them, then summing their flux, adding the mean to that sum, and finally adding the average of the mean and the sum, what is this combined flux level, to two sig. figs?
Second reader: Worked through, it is 42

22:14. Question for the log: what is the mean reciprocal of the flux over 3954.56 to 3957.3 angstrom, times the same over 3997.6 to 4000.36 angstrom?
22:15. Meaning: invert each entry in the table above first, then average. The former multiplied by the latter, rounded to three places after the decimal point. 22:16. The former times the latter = 0.014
